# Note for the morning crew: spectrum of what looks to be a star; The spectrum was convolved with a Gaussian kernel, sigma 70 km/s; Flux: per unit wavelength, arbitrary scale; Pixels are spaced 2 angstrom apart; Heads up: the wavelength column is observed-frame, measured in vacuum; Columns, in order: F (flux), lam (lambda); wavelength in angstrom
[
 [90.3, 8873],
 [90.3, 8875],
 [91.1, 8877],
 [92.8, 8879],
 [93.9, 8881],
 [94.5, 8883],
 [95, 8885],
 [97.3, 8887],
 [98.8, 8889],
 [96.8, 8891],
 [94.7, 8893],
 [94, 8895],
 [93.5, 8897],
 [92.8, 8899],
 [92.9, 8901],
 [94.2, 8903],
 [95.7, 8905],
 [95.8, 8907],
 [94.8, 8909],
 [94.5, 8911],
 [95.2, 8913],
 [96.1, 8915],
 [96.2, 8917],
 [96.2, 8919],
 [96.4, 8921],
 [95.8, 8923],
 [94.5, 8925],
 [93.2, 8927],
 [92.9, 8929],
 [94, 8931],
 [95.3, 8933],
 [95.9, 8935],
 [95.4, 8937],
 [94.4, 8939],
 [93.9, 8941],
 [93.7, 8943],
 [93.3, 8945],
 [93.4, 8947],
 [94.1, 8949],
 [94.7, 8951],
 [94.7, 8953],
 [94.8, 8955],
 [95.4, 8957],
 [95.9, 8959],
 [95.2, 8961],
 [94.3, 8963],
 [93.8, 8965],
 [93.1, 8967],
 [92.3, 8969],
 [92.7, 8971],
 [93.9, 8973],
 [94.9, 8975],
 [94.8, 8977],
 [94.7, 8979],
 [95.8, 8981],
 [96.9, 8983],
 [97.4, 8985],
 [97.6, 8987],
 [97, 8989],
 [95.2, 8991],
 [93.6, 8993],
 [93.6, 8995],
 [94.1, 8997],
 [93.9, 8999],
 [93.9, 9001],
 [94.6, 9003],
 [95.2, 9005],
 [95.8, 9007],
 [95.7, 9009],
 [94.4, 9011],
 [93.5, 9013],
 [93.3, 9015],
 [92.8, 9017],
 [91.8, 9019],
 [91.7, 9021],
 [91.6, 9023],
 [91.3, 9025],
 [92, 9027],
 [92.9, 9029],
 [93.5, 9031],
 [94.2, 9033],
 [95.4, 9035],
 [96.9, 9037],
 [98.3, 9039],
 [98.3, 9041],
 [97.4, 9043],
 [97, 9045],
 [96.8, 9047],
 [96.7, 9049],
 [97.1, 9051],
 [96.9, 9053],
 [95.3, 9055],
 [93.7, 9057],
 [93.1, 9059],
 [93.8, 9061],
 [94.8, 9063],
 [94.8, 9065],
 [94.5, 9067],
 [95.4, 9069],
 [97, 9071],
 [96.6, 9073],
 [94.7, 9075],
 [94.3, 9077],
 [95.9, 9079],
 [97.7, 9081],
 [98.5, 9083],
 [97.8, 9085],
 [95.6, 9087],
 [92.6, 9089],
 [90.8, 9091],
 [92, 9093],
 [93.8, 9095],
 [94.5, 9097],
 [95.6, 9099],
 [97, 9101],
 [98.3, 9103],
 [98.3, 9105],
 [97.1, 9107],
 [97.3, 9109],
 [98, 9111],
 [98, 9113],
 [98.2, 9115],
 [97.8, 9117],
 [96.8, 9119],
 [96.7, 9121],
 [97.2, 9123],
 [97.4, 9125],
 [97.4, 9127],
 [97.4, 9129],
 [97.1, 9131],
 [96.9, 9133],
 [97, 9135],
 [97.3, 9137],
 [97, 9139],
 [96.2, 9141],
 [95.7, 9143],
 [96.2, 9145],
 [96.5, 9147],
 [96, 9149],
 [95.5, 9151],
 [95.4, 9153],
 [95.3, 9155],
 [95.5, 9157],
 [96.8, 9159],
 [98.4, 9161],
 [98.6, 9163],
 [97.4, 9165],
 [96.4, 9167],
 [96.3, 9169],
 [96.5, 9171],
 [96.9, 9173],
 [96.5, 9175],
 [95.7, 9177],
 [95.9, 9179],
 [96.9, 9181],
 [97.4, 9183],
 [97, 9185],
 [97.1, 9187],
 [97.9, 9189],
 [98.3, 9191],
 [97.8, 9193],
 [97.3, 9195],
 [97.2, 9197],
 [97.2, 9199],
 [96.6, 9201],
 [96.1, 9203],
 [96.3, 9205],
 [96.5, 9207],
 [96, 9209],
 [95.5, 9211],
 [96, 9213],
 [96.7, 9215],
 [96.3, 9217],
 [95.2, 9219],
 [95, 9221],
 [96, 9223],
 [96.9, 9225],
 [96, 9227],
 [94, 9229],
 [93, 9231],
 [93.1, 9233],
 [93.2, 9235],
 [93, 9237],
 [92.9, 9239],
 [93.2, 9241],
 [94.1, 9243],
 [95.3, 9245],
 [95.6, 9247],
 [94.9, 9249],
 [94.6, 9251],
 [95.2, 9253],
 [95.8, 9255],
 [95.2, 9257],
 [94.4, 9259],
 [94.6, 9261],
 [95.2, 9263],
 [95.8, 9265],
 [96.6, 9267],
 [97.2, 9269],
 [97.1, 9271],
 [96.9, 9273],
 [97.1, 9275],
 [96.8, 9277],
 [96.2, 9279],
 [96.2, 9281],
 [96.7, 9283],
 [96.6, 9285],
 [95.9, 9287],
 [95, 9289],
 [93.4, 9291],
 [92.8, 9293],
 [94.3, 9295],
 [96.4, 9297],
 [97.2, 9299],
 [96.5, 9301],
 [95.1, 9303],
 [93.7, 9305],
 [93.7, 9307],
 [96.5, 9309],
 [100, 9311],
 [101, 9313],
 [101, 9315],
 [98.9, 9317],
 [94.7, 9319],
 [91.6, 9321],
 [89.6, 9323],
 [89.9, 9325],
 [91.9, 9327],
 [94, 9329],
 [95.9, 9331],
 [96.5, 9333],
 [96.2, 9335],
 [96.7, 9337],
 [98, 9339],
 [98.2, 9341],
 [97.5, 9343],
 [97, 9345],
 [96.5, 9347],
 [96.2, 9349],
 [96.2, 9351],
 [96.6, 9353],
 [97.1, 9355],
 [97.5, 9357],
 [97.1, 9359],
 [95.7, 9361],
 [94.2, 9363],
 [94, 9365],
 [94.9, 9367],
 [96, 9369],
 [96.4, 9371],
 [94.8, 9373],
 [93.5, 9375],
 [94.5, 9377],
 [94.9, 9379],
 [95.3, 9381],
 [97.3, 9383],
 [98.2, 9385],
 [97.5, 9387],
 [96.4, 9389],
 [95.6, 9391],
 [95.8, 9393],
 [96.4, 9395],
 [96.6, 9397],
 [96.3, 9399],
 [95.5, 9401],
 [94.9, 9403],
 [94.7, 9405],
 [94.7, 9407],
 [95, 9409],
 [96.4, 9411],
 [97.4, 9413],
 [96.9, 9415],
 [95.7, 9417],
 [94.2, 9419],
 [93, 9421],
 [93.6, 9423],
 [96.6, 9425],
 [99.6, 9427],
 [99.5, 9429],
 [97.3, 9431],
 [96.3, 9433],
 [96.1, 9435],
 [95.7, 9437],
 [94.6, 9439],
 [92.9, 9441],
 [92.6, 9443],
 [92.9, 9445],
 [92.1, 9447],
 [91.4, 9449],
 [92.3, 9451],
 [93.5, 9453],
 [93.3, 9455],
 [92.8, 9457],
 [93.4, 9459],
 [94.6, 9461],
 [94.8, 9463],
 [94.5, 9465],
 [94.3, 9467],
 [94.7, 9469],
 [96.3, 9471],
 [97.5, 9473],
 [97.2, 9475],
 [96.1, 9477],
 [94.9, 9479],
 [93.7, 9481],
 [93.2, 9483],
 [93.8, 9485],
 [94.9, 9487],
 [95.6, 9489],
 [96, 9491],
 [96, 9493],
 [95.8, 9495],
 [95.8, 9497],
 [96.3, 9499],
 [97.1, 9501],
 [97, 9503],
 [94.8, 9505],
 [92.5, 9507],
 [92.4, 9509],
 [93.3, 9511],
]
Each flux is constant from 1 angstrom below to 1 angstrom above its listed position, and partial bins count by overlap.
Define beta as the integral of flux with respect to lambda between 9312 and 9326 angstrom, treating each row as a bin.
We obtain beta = 1333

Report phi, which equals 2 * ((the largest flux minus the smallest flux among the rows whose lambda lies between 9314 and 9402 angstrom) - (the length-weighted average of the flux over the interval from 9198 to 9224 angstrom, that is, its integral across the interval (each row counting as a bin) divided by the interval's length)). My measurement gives -169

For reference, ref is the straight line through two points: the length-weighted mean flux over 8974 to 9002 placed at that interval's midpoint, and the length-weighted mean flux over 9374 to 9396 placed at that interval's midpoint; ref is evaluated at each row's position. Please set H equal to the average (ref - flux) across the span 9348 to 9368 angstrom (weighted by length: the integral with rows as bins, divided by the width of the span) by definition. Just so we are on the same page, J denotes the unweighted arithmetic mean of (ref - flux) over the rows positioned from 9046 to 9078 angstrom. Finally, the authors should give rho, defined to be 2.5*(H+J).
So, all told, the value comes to 0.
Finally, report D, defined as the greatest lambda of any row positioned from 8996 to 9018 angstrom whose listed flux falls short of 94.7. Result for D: 9017 angstrom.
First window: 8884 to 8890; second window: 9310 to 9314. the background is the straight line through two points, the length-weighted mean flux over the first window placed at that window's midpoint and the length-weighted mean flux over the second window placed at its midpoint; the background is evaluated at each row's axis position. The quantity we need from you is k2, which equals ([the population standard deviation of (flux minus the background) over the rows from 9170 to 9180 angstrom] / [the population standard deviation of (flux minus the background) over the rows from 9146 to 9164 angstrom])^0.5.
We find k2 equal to 0.62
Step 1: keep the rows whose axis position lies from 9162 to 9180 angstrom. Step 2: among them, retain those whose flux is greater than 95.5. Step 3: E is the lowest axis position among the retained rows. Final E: 9163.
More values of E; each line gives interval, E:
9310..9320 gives 9311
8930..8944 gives 8935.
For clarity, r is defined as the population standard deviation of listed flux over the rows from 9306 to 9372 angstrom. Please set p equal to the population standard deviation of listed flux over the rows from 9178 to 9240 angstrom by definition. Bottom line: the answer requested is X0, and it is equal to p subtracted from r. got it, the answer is 1.1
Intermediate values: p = 1.54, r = 2.6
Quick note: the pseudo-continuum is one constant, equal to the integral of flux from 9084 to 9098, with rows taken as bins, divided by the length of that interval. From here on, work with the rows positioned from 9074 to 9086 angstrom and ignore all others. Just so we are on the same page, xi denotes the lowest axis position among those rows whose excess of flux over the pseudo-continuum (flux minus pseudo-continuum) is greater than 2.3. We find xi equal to 9081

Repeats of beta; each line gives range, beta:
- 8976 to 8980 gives 379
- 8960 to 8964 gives 379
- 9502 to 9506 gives 384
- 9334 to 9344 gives 973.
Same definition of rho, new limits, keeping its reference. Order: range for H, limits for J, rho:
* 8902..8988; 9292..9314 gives 0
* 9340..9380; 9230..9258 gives 4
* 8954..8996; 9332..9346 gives -2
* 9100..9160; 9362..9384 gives -1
